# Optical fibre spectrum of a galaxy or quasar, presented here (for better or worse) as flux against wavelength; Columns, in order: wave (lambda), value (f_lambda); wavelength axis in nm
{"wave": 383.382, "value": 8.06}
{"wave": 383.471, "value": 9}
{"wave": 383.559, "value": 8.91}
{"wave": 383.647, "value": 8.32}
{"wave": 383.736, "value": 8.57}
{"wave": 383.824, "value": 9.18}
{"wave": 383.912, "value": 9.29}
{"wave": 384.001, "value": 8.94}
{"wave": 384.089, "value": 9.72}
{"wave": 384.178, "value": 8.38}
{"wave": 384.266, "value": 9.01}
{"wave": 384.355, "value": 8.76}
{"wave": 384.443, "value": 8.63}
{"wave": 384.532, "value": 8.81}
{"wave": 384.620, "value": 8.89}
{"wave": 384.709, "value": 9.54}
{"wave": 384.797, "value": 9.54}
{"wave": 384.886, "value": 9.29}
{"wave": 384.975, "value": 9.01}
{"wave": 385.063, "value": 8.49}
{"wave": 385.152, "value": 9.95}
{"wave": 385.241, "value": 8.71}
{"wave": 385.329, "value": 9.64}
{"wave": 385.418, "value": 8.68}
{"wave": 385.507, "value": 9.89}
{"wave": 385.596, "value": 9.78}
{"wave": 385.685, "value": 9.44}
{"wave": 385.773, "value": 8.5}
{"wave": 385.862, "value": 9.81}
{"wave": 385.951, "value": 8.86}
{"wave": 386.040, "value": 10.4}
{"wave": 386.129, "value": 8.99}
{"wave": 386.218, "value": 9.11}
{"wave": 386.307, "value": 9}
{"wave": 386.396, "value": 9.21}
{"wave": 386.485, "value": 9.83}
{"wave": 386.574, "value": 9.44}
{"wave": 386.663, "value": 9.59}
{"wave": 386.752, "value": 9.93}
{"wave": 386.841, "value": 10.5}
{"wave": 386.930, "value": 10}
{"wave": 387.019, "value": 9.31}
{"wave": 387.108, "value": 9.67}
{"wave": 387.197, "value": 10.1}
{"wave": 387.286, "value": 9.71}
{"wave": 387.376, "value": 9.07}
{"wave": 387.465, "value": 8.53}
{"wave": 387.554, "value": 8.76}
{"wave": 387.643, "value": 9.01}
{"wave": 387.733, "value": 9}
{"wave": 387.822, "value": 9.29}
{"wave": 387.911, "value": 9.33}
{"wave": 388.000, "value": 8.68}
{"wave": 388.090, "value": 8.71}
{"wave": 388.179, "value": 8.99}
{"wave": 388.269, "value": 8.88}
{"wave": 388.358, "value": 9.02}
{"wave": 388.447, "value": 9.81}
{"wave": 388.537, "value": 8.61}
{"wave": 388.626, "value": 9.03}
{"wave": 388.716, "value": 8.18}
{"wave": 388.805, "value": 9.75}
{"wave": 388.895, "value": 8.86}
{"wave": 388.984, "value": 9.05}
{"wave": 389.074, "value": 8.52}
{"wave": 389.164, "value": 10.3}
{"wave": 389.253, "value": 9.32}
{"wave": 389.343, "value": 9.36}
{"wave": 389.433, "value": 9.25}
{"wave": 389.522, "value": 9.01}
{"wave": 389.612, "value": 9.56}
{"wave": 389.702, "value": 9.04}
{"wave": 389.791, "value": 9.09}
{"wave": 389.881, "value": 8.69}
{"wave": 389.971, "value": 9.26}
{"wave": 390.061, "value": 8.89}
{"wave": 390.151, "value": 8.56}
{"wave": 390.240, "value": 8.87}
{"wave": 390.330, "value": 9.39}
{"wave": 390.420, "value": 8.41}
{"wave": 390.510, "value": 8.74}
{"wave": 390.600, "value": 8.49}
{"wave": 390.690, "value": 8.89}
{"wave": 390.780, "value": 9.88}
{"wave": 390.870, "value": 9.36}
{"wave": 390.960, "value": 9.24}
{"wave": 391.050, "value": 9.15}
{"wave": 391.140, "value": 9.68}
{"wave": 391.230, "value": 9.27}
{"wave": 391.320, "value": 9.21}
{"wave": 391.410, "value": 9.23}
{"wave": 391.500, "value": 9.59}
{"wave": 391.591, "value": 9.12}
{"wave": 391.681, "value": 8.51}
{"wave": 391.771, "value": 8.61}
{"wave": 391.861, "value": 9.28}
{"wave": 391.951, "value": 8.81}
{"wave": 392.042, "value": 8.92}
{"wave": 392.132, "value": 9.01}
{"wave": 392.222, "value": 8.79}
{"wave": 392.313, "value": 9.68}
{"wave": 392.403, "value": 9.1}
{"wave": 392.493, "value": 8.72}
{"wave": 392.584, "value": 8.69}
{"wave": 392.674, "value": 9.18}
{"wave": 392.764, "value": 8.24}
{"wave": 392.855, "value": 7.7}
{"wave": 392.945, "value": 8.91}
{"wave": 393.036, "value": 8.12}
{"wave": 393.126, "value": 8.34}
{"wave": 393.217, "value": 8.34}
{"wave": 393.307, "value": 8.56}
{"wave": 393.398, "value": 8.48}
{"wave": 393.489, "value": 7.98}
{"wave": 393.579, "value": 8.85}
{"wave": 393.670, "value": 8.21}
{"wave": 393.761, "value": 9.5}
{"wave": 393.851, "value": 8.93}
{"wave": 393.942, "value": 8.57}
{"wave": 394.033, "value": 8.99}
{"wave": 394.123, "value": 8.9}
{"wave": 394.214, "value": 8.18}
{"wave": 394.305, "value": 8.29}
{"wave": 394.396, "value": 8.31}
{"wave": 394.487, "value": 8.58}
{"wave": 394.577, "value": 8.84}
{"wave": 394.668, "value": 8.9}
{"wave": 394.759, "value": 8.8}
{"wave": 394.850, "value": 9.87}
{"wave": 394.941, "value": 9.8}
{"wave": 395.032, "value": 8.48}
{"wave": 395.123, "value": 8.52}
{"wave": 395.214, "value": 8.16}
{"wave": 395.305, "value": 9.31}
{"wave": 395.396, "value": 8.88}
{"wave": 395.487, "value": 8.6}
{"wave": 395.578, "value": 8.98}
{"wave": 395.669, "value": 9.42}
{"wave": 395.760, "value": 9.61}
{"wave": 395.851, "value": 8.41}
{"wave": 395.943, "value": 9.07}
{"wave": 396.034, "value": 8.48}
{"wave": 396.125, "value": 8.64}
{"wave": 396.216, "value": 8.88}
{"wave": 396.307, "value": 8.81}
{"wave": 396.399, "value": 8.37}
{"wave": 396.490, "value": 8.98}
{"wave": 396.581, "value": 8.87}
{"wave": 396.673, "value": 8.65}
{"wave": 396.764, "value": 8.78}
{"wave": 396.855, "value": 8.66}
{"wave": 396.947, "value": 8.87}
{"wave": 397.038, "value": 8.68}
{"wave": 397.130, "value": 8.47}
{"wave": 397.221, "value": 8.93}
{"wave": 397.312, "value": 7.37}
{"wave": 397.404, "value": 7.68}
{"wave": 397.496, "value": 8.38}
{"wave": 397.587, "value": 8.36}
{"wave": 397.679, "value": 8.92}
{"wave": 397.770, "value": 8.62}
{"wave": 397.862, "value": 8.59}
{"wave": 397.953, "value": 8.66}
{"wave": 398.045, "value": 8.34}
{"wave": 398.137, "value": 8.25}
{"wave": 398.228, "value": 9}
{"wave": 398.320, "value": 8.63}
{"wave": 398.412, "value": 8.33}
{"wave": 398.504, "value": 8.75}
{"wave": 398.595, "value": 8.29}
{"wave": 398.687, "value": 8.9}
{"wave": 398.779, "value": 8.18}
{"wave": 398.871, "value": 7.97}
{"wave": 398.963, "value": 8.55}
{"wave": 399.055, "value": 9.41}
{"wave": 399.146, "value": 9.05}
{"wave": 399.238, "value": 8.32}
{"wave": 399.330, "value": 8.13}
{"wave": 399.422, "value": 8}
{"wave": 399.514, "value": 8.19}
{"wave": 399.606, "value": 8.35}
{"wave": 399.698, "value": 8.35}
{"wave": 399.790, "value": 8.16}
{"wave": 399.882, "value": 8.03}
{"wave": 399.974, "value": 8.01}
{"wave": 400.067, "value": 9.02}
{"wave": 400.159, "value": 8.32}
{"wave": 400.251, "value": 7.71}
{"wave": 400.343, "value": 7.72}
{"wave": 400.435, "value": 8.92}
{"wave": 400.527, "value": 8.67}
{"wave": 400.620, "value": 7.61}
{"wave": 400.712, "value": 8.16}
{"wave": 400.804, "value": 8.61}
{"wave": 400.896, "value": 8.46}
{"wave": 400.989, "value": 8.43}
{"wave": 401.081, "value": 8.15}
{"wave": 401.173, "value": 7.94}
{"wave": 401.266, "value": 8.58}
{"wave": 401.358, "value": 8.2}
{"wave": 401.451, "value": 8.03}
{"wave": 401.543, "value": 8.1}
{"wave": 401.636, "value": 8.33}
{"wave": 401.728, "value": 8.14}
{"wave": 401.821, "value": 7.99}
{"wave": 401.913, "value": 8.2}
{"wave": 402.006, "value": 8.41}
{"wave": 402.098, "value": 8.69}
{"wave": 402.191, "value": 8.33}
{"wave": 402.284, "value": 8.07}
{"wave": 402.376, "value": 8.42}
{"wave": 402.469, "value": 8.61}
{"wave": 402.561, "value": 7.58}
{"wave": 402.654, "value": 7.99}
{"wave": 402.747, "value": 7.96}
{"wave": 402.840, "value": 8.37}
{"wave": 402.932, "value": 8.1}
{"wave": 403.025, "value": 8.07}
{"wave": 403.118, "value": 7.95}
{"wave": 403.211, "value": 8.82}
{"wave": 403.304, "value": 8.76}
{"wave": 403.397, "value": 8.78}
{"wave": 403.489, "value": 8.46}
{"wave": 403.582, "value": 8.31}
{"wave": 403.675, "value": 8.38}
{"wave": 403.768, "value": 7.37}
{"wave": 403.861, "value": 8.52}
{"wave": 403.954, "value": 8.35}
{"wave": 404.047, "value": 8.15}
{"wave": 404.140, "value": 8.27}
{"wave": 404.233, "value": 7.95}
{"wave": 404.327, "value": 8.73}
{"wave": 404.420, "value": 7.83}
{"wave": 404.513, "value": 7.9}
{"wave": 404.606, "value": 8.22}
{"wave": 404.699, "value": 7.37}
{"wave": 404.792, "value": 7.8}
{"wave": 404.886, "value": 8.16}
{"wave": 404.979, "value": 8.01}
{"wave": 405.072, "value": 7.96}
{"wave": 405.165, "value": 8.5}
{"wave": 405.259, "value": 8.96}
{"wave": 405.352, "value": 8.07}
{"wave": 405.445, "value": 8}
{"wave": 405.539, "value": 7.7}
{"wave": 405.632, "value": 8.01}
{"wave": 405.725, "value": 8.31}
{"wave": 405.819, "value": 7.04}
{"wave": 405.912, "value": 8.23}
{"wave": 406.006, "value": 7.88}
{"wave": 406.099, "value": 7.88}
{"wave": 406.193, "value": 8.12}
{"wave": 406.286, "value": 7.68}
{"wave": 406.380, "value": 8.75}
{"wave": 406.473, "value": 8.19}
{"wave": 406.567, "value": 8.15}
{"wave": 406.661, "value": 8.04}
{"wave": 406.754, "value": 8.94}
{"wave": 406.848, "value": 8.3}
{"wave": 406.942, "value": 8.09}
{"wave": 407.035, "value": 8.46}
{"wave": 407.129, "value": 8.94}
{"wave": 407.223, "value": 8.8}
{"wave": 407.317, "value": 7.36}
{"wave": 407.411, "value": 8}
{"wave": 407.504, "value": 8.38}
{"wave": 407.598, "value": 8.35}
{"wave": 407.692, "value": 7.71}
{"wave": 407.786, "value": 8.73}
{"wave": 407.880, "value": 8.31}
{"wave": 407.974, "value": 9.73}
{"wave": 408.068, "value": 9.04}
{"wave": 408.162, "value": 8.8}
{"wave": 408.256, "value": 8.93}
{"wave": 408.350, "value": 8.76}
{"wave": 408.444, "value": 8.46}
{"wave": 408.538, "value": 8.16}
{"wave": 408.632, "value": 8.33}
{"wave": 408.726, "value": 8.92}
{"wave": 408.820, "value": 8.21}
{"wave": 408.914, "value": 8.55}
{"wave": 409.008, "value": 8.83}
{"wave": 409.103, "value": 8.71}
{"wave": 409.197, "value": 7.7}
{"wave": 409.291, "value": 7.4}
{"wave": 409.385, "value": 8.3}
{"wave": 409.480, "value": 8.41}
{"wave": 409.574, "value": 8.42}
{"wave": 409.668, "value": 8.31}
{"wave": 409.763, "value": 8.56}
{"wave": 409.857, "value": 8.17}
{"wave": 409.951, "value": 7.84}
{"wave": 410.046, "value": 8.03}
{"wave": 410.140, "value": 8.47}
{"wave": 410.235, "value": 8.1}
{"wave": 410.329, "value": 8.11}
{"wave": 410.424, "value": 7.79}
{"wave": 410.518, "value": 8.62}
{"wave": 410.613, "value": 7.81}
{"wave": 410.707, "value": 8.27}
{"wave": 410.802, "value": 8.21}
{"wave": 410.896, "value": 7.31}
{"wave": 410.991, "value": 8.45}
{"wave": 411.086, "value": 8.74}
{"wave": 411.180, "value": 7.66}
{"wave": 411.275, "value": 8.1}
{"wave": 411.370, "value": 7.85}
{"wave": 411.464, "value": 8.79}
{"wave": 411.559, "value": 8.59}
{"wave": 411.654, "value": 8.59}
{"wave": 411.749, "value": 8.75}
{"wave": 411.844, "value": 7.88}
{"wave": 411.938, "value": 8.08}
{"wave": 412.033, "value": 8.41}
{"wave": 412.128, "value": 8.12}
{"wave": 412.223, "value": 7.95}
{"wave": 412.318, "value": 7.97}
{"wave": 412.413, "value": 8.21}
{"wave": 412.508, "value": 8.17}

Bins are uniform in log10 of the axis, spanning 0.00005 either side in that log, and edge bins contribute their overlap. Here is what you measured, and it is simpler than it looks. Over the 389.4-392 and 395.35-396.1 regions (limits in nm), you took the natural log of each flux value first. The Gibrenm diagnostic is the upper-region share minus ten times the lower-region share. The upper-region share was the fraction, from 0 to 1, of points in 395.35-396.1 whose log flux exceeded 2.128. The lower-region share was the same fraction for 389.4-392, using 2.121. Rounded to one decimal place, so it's -9.0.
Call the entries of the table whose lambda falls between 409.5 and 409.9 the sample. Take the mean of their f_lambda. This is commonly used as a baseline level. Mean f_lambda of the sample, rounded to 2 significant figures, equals 8.4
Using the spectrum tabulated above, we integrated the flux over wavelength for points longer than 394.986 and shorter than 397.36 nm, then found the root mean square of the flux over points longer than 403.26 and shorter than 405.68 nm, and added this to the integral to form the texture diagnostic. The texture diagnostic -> 28.9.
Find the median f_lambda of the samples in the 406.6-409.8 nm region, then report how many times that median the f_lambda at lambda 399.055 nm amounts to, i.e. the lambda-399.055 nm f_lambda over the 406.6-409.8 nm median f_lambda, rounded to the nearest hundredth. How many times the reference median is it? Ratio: 1.12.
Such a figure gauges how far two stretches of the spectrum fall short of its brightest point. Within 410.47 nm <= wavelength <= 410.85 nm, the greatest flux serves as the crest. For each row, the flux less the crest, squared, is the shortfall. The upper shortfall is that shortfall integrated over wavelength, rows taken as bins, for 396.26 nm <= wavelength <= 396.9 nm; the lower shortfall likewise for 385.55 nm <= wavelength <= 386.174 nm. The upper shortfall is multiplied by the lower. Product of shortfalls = 0.018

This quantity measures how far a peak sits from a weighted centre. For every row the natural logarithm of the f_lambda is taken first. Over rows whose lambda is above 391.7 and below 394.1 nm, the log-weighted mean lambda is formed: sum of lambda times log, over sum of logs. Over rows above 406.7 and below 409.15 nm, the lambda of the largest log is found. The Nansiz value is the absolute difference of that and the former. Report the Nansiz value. 15.08 nm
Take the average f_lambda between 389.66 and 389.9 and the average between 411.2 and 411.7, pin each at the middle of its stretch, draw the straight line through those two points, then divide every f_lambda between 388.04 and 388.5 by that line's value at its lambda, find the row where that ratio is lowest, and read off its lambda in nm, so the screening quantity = 388.090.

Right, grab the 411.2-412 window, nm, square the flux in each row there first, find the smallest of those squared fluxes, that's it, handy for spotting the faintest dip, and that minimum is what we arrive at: 62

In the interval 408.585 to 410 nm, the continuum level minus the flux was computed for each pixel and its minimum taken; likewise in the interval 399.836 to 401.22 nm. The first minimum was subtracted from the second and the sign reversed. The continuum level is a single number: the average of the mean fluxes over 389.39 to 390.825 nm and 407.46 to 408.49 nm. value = 0.1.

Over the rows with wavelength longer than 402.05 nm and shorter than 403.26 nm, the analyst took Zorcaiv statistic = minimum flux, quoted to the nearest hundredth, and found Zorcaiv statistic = 7.58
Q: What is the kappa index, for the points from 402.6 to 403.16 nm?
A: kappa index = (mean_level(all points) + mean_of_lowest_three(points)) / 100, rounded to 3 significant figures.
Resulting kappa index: 0.160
